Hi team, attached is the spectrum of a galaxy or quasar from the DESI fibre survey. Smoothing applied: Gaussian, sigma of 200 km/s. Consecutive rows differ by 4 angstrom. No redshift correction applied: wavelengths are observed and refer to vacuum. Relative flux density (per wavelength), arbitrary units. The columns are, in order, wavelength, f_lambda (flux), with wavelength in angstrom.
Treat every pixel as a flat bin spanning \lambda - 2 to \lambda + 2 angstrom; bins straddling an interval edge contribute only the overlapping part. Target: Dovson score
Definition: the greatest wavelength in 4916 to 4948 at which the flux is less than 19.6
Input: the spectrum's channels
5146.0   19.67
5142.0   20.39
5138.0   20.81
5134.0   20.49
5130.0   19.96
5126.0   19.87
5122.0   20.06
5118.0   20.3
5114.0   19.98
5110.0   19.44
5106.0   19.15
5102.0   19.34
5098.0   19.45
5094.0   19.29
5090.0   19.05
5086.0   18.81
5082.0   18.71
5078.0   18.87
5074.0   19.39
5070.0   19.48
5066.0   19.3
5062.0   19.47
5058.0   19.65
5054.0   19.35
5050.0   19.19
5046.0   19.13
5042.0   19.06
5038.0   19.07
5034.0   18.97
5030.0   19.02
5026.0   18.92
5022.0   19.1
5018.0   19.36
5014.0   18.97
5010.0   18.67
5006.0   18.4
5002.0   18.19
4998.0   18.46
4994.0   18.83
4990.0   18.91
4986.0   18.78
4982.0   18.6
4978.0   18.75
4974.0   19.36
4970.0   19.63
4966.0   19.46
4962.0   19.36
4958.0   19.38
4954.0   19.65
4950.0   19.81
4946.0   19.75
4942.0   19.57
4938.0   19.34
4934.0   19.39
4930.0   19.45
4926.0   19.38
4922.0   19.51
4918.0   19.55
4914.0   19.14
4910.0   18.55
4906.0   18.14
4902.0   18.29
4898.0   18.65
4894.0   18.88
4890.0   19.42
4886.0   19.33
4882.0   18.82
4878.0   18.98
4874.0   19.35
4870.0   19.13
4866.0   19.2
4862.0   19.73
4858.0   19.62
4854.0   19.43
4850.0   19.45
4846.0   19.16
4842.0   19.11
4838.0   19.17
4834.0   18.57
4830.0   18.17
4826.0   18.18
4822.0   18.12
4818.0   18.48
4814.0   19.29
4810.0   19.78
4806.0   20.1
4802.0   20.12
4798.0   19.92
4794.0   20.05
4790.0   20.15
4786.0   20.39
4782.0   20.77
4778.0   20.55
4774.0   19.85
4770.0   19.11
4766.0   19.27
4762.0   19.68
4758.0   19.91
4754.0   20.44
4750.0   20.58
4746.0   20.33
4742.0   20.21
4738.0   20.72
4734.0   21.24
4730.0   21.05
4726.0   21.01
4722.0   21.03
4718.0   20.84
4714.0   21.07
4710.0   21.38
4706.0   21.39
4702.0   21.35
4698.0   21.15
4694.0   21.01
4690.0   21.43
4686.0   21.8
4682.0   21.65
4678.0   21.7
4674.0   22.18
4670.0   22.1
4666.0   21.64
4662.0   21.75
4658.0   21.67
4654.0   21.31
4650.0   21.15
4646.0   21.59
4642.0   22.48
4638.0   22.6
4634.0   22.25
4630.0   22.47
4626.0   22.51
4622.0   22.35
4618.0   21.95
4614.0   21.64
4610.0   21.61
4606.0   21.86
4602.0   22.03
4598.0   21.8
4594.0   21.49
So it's 4942.0 angstrom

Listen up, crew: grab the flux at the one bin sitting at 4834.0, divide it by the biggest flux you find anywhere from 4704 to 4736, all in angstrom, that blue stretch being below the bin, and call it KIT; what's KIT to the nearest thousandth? 0.868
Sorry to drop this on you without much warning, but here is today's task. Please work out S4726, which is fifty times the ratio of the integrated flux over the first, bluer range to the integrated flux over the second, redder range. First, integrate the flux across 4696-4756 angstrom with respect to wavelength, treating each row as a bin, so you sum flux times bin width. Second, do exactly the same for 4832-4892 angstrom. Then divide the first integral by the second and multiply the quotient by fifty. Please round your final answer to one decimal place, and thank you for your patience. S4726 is 54.4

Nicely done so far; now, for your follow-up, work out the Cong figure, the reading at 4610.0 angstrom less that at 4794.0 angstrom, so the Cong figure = 1.6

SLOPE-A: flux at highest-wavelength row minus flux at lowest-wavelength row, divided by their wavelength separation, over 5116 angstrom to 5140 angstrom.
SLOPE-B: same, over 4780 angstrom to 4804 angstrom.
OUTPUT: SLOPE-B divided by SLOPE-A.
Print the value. -1.27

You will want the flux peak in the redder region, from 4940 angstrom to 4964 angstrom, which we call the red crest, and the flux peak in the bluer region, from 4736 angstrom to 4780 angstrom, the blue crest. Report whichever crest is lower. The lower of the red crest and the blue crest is 19.8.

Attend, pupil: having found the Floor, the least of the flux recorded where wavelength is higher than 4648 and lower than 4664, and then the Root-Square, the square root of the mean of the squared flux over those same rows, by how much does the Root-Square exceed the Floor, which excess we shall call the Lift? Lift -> 0.32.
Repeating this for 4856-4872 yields 0.29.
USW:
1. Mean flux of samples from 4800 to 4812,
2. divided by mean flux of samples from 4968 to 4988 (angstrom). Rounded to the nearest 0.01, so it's 1.05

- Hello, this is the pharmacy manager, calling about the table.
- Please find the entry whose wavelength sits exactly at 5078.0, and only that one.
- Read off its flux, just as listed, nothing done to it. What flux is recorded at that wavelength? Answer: 18.87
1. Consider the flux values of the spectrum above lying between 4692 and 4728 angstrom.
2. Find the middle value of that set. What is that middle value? 21.1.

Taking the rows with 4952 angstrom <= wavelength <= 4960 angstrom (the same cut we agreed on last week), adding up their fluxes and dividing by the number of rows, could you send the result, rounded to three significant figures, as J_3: 19.5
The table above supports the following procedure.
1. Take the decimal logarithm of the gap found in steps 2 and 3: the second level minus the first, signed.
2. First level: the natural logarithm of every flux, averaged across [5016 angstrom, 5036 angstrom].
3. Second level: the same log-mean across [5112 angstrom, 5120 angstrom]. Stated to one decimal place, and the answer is -1.3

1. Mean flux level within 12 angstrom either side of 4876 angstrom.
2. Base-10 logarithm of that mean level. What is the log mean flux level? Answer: 1.28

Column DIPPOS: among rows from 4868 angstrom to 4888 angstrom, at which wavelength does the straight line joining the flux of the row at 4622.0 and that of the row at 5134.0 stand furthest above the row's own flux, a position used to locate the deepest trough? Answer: 4882.0 angstrom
